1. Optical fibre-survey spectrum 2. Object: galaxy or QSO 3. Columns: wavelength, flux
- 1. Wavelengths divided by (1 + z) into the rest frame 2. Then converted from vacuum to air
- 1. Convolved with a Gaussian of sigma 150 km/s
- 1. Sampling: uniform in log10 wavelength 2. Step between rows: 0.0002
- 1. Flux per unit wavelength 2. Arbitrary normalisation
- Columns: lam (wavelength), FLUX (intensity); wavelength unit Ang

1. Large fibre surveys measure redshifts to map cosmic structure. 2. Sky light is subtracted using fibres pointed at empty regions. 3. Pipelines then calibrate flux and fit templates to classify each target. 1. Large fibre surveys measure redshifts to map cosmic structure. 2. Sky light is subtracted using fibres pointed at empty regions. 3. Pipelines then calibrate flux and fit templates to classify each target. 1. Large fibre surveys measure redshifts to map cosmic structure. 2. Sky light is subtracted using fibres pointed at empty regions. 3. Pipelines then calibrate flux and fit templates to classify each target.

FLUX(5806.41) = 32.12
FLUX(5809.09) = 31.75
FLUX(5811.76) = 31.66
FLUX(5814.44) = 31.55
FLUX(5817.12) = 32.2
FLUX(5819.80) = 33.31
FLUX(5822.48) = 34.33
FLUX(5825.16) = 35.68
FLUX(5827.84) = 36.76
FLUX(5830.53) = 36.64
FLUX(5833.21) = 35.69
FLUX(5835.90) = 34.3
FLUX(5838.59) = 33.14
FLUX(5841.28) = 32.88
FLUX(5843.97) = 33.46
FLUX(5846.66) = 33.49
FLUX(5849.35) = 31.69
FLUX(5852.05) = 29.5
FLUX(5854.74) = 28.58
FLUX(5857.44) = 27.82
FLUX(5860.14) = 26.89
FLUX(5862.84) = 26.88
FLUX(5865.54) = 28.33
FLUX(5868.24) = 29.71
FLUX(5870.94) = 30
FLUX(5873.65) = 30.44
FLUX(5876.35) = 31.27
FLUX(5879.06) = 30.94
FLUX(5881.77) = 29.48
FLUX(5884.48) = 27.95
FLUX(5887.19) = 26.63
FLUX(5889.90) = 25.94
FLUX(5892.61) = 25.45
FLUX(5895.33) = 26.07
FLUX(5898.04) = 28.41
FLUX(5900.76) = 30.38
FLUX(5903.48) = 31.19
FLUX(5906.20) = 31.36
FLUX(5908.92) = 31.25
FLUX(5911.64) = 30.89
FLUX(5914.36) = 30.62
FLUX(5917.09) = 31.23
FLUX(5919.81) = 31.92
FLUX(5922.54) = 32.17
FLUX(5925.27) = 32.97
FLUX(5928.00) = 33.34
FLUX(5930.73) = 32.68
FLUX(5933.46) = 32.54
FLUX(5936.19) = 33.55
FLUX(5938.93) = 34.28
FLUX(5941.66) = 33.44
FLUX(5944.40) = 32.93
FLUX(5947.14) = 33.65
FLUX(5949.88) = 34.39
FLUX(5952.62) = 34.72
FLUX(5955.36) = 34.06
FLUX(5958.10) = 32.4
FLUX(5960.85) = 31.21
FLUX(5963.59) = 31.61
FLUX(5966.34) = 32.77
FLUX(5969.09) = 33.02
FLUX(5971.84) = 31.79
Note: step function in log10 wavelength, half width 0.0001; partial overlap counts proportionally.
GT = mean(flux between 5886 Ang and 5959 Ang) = 31.4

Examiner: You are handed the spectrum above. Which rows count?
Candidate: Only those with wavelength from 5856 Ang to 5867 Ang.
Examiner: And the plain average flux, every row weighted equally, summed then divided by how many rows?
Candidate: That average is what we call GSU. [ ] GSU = 27.5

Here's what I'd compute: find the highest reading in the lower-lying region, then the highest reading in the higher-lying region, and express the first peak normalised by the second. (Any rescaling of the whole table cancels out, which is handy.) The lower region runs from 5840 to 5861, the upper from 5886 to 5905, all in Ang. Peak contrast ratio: 1.07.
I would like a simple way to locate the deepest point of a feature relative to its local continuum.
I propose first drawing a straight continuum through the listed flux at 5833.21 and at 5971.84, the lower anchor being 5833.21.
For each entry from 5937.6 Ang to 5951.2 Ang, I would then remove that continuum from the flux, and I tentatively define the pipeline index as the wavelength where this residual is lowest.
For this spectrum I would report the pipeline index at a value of 5944.40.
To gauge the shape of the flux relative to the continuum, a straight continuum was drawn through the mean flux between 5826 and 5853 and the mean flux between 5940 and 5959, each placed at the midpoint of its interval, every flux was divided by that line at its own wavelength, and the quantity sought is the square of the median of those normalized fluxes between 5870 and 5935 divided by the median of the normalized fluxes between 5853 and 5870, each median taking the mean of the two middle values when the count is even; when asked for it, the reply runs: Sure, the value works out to 1.01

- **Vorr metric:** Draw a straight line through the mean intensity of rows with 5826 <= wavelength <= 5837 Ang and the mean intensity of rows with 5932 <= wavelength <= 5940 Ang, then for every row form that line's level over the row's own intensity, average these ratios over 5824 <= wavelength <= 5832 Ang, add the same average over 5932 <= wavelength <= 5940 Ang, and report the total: 1.99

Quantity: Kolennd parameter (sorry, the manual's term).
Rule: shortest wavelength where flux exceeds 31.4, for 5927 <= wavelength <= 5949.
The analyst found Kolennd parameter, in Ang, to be 5928.00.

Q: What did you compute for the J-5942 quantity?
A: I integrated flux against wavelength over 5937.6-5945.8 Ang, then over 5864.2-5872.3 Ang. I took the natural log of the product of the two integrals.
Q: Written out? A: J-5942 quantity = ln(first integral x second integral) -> 11.1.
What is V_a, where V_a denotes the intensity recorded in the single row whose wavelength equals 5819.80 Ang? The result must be 33.31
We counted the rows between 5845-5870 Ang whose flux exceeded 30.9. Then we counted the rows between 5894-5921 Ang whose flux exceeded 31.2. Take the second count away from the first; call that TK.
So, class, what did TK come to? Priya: -2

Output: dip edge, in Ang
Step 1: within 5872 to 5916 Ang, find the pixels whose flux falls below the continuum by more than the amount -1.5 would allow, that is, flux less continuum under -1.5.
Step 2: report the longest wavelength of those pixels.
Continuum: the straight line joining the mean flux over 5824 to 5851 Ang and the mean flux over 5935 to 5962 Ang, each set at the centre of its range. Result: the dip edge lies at 5914.36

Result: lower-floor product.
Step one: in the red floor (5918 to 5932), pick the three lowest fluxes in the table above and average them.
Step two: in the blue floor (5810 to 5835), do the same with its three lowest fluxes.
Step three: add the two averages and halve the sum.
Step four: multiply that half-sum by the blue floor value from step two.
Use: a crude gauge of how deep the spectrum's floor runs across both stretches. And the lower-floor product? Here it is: 1019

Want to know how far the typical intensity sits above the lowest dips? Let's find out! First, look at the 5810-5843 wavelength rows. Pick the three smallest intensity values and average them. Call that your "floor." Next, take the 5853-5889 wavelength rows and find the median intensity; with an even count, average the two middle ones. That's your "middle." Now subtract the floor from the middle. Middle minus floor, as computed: -3.2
